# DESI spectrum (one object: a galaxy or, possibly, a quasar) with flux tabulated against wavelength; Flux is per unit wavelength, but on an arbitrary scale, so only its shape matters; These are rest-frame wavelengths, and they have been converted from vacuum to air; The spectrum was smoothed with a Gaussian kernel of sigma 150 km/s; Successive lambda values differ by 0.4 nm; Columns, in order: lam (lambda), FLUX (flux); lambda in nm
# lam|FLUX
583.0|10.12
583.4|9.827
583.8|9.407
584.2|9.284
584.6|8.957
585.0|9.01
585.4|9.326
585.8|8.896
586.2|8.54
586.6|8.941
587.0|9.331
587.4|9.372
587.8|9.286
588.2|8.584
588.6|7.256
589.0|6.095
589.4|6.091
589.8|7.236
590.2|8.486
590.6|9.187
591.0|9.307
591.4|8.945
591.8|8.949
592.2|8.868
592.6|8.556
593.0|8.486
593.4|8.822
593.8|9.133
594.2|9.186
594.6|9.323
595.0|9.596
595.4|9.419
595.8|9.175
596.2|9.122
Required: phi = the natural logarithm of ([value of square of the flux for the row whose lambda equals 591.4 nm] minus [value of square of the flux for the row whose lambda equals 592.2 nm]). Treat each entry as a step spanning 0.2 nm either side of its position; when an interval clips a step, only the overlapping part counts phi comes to 0.3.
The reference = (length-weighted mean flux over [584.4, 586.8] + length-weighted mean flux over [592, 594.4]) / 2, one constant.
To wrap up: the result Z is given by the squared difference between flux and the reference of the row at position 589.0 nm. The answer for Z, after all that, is 7.8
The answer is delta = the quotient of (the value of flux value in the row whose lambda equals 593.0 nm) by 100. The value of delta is 0.085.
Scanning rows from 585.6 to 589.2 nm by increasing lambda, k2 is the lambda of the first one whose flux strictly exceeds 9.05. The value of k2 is 587.0 nm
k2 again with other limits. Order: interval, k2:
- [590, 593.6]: 590.6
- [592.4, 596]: 593.8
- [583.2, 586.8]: 583.4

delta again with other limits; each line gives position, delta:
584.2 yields 0.093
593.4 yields 0.088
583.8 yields 0.094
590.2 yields 0.085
